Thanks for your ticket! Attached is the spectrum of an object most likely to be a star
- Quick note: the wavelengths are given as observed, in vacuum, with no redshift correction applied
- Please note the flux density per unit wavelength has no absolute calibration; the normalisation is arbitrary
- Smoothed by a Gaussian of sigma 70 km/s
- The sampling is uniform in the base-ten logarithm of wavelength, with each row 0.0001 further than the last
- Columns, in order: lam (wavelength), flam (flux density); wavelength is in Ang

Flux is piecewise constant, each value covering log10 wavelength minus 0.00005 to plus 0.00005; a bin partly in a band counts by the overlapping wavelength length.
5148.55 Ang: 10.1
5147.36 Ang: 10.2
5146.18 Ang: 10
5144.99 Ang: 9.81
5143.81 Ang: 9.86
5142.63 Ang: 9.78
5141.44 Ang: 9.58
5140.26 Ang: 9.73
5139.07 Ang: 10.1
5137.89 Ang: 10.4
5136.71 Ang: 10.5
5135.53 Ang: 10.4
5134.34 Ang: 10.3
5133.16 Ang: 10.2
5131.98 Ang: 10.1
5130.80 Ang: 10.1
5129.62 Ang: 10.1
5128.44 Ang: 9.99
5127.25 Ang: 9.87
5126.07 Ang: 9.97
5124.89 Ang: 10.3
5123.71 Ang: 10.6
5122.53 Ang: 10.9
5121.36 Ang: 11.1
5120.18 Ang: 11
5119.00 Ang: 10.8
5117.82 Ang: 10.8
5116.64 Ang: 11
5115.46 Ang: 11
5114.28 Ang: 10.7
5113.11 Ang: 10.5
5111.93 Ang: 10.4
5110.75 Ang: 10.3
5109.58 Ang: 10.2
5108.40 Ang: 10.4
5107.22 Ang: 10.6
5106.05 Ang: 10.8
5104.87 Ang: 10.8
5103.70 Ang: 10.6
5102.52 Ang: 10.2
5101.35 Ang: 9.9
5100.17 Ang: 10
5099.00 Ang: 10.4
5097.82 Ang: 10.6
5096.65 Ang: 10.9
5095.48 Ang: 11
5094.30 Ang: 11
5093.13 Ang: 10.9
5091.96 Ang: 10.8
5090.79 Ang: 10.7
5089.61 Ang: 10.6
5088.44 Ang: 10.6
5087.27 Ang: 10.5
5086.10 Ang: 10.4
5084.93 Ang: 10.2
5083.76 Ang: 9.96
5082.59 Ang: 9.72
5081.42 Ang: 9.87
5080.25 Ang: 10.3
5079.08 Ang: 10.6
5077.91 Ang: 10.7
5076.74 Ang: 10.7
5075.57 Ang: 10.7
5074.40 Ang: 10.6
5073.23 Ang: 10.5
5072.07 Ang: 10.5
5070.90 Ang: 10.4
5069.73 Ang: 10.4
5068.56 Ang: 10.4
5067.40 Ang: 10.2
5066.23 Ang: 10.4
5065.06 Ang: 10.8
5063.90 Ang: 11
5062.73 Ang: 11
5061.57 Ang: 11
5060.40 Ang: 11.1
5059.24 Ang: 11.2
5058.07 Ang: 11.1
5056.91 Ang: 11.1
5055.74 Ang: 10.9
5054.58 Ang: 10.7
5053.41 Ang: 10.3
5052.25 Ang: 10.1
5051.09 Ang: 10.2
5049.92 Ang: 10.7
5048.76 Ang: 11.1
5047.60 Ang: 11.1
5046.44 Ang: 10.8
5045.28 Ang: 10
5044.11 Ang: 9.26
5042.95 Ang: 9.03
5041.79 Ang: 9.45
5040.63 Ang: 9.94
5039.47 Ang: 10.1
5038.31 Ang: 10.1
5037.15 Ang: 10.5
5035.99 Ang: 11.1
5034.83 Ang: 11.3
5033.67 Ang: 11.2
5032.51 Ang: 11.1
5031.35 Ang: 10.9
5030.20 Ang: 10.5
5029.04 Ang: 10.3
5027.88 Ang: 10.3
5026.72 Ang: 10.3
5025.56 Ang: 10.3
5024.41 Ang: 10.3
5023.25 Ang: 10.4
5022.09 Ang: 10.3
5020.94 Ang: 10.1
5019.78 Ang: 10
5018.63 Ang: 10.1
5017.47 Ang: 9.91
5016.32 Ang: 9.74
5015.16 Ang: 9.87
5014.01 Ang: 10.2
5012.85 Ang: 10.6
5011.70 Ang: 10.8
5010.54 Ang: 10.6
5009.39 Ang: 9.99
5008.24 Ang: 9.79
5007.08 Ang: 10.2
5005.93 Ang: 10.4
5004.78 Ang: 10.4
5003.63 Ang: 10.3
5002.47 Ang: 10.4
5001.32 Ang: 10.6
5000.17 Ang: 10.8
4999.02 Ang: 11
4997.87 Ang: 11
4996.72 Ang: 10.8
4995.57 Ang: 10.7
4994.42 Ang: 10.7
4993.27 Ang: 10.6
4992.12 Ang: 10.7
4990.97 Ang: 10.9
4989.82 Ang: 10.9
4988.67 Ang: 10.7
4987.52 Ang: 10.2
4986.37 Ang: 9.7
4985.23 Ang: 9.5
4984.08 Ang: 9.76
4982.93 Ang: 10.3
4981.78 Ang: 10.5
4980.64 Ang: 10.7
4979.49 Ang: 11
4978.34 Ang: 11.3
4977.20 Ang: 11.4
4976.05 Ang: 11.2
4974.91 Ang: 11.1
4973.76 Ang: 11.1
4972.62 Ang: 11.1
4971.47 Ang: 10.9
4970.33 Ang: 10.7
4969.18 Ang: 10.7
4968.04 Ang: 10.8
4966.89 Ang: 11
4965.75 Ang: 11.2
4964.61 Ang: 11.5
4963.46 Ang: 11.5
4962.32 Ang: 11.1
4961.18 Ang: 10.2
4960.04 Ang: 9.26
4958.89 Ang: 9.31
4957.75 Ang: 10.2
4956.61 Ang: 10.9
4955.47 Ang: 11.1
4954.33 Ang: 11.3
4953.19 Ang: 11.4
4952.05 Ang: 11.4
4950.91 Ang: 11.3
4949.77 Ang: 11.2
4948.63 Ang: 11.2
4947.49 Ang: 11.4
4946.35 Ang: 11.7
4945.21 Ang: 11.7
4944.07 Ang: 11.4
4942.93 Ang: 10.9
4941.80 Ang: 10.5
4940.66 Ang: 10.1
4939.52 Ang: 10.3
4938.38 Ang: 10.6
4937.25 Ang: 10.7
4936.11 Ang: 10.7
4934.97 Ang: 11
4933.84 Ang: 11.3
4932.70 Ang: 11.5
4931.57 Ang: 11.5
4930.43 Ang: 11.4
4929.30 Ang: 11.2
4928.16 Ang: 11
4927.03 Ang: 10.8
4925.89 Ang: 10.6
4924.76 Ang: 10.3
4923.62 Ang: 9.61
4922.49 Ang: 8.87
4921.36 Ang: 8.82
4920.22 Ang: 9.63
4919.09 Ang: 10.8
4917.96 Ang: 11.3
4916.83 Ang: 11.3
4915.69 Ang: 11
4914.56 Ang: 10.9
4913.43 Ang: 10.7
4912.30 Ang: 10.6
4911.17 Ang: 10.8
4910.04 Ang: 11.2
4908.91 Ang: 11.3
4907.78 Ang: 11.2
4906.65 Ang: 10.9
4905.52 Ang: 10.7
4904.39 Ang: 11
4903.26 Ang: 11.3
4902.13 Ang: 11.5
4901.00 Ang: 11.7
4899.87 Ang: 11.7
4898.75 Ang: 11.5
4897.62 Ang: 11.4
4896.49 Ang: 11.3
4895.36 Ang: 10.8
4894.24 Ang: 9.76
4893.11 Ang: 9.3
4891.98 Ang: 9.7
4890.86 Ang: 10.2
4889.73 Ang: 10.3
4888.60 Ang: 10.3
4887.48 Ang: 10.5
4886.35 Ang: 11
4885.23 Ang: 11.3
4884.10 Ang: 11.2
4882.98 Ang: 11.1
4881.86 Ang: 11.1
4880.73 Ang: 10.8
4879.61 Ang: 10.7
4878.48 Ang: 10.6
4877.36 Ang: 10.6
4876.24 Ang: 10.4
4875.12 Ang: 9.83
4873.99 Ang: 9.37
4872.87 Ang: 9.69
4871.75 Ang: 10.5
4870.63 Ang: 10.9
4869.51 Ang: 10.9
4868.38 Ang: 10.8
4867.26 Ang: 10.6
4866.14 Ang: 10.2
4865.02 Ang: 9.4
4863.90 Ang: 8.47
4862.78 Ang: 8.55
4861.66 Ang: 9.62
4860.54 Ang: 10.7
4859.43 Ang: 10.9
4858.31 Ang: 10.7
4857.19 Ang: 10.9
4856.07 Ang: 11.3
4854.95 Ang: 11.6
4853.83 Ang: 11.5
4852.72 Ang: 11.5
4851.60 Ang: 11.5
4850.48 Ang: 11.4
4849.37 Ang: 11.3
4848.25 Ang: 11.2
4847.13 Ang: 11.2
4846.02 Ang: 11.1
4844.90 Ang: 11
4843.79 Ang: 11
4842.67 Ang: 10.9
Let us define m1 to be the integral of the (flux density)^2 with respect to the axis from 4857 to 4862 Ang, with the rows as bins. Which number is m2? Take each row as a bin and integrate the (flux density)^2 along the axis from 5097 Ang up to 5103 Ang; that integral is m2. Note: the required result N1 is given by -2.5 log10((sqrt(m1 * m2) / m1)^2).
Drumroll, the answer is -0.13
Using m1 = 561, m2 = 631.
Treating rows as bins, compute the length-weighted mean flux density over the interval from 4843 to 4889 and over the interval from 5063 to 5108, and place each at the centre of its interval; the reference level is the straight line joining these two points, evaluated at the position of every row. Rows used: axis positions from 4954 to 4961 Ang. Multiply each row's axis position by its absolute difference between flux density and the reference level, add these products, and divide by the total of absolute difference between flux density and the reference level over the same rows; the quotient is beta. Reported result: 4957.9 Ang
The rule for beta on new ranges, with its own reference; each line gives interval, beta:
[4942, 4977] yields 4957.6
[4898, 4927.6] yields 4912.8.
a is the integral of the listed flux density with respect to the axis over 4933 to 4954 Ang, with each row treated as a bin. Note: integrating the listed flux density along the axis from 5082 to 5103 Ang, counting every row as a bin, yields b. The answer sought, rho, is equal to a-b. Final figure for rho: 12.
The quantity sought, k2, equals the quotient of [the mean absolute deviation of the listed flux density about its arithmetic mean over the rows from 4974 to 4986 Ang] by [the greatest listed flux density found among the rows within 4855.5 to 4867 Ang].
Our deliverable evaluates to 0.047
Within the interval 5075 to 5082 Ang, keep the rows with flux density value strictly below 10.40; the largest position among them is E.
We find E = 5081.42 Ang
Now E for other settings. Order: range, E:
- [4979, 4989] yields 4987.52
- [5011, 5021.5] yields 5020.94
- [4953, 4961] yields 4960.04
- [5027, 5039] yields 5038.31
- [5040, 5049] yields 5045.28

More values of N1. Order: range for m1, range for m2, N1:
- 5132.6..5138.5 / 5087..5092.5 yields 0.02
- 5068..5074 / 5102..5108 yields -0.03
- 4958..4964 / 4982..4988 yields 0.08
